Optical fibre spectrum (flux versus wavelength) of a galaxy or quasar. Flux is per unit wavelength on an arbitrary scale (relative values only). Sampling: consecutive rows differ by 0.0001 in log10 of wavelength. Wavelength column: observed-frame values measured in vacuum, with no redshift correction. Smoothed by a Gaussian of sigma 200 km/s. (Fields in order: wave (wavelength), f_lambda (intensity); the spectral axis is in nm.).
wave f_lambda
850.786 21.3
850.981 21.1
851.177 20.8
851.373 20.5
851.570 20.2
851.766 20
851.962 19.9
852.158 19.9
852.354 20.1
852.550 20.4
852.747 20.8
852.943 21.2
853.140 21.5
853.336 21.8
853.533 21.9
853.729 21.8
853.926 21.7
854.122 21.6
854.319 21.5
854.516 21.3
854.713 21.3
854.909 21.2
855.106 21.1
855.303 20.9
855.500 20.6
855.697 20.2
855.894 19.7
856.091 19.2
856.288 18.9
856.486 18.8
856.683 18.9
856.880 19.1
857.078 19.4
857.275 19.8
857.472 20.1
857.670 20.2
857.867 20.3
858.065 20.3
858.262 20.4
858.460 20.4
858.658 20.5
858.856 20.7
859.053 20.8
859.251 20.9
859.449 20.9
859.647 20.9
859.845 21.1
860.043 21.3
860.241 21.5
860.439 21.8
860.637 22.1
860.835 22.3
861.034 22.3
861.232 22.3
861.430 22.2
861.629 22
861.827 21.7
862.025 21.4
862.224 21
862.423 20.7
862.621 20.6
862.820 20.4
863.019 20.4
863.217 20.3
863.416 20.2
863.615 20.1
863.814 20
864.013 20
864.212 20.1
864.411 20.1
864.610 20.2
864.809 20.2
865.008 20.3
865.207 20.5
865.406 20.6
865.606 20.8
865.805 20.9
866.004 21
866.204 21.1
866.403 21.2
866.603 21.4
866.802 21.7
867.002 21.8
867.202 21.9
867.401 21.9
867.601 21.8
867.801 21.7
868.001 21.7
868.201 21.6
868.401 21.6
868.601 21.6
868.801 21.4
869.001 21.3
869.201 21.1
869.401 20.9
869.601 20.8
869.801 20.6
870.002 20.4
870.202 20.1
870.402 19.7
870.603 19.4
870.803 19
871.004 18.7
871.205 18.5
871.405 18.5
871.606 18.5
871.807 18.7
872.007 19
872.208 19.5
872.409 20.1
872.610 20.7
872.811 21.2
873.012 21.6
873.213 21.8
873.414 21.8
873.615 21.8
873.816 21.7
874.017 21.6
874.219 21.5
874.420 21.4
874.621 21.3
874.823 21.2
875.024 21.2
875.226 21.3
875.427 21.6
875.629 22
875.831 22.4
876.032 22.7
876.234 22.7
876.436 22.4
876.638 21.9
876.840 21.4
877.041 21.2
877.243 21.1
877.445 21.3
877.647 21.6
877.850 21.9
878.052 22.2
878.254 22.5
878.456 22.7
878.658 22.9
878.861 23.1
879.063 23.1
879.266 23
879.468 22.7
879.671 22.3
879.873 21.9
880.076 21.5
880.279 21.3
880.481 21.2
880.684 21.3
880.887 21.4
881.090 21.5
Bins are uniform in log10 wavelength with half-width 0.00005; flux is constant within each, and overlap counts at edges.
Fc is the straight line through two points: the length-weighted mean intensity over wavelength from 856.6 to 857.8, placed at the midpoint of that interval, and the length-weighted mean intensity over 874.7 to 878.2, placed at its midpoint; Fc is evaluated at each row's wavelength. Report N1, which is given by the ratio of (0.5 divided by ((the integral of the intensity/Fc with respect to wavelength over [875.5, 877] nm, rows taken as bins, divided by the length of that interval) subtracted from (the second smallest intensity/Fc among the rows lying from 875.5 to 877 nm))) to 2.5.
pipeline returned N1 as -14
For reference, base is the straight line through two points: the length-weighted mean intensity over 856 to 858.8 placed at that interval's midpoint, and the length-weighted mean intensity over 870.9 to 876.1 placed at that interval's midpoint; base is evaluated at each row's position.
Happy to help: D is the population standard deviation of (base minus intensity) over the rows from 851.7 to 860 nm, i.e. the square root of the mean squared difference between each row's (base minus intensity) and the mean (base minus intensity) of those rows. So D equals 0.9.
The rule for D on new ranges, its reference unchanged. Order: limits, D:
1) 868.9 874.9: 1.1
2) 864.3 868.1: 0.6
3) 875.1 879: 0.6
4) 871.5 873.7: 1.2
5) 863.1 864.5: 0.1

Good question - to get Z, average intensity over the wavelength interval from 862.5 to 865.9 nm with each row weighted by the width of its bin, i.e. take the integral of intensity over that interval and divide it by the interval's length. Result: 20.3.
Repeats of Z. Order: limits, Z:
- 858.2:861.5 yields 21.3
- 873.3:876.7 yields 21.8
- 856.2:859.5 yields 20.0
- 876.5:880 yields 22.2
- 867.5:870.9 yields 20.9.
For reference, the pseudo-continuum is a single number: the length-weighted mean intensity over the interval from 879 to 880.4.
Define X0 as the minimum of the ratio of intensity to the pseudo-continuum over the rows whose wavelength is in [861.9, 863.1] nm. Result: 0.918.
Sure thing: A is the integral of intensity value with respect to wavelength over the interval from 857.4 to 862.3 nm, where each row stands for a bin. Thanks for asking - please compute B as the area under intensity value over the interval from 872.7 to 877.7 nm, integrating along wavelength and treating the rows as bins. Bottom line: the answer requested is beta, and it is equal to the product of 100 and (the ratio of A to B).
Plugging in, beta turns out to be 96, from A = 104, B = 108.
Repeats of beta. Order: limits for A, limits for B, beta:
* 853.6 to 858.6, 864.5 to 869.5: 96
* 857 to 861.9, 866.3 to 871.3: 99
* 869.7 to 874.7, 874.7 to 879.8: 90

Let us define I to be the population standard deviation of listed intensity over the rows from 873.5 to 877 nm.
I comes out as 0.49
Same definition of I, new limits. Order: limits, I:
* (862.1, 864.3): 0.30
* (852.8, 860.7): 0.90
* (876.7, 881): 0.70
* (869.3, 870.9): 0.65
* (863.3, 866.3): 0.37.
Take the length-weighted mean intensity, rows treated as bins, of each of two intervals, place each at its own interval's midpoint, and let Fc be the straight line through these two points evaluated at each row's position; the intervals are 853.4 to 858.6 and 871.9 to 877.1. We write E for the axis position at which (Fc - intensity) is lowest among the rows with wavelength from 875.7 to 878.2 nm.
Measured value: 876.032 nm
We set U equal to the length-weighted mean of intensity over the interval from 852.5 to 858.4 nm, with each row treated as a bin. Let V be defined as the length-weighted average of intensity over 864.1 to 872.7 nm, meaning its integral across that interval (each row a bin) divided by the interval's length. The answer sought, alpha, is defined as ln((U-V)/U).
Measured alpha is -8.5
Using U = 20.5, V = 20.5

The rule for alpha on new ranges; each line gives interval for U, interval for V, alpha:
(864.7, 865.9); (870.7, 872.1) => -2.4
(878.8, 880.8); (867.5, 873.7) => -2.6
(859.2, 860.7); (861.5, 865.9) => -3.4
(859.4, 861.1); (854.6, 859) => -2.7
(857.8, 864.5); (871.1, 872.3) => -2.3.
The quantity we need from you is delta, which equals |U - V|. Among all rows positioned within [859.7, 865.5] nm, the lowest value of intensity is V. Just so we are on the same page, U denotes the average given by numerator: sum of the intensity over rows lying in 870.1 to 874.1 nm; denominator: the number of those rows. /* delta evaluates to 0.1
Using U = 20.1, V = 20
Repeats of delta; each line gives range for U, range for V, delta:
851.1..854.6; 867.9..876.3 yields 2.4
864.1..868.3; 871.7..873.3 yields 2.4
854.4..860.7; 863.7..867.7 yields 0.5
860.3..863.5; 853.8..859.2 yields 2.6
